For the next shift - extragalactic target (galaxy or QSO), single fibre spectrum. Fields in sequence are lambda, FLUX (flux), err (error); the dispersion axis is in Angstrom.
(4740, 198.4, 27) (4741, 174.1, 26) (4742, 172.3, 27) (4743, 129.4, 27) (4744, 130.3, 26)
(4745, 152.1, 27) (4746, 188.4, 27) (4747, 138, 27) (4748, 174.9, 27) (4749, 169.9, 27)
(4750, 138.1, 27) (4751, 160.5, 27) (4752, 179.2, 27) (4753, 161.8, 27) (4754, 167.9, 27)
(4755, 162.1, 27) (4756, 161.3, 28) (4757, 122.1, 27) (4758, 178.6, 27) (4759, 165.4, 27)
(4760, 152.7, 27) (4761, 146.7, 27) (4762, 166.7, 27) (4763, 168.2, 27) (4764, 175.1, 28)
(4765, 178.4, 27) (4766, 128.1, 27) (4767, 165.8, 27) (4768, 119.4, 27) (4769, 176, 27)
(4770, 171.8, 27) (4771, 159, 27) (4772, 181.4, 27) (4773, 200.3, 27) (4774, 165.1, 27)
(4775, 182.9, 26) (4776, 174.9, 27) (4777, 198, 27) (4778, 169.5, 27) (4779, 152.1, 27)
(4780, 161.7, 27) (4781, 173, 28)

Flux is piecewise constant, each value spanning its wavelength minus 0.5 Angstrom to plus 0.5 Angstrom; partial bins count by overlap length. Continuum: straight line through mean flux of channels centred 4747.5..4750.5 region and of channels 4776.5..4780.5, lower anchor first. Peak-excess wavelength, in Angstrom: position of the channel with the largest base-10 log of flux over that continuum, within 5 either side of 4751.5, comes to 4752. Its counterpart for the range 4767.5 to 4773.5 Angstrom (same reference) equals 4773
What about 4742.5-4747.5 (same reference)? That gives 4746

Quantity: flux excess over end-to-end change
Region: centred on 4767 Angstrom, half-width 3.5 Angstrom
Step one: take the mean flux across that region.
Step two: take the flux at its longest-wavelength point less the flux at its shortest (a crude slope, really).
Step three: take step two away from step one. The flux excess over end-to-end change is 163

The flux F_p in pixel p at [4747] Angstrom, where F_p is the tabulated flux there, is 138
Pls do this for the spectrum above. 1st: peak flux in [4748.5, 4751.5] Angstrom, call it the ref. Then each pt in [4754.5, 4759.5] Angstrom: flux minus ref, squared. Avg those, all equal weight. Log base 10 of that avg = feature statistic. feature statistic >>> 2.7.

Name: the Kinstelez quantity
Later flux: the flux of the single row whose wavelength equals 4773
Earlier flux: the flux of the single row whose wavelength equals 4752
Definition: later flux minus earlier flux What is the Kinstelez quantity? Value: 21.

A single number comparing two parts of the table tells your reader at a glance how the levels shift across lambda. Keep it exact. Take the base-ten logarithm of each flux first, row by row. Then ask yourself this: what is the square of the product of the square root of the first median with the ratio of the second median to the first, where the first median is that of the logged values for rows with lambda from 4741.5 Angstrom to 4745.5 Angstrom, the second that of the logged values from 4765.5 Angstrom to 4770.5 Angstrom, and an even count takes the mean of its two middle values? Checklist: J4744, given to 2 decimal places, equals 2.29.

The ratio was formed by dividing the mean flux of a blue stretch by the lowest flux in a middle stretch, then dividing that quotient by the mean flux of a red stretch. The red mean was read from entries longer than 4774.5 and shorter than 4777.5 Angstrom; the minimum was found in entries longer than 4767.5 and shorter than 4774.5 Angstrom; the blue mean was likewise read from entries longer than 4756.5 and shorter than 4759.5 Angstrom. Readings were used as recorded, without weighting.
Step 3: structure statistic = 0.0070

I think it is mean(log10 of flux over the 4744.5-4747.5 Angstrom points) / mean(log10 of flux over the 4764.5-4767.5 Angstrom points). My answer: 1.00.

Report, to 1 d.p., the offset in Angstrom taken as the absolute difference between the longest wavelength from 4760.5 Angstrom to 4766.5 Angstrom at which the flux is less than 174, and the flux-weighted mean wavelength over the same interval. 2.5 Angstrom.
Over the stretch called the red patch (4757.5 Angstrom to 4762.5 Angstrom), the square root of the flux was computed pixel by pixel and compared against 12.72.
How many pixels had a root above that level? 3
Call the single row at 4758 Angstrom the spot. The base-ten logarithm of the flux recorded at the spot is 2.25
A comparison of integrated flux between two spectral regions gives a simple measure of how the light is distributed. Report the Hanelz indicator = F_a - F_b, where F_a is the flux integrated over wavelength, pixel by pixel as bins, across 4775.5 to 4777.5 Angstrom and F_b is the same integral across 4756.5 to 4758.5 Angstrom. 72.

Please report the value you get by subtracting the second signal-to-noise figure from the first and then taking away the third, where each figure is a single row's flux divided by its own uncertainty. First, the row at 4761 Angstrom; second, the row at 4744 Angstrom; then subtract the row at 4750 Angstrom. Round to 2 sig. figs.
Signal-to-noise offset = -4.7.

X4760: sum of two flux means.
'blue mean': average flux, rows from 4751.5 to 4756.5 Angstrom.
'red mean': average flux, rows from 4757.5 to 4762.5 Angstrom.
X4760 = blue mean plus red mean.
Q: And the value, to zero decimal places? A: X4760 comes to 328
